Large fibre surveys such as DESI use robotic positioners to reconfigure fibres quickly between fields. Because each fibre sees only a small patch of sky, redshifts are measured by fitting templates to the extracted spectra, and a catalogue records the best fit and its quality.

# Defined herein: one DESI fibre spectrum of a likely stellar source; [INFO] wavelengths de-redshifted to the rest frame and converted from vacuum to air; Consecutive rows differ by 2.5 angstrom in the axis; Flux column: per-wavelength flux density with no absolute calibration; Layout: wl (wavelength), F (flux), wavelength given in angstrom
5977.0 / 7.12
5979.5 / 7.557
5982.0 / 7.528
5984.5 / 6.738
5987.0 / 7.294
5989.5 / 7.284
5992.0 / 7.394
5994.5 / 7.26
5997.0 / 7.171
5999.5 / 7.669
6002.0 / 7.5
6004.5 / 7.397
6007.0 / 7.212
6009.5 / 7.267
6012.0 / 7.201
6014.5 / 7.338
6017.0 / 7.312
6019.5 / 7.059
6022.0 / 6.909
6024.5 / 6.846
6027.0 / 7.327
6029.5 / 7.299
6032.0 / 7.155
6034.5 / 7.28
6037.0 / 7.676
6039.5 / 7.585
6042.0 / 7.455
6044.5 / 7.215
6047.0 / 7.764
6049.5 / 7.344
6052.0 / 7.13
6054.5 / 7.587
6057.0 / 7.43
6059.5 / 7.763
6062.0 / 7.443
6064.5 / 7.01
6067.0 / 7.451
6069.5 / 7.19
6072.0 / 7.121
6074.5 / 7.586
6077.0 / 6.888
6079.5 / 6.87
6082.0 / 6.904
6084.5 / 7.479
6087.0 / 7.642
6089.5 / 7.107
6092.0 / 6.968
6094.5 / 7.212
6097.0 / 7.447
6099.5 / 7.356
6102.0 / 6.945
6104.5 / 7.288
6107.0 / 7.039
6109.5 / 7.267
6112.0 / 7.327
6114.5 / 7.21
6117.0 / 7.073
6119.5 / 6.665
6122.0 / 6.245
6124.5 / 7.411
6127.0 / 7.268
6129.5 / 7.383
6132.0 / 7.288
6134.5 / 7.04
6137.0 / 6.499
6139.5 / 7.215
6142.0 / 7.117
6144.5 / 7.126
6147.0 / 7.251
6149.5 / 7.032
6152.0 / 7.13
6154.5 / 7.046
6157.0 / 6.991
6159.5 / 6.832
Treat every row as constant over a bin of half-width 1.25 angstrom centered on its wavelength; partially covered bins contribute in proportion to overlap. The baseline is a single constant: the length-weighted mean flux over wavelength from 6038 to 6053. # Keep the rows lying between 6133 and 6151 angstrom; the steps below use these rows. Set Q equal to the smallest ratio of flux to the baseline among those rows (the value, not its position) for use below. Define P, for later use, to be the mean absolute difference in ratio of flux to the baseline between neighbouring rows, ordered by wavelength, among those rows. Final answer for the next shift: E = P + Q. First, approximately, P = 0.038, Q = 0.88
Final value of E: 0.91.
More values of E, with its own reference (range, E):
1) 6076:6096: 0.96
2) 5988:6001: 0.99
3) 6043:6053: 1.01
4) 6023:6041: 0.95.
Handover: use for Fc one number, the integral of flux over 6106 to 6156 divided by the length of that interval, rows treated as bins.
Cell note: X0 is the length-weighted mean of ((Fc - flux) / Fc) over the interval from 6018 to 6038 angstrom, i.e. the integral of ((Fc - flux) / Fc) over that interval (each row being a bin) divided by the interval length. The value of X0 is -0.015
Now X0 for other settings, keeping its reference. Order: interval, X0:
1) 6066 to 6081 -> -0.013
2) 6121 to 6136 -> -0.004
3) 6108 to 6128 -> 0.004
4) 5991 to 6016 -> -0.037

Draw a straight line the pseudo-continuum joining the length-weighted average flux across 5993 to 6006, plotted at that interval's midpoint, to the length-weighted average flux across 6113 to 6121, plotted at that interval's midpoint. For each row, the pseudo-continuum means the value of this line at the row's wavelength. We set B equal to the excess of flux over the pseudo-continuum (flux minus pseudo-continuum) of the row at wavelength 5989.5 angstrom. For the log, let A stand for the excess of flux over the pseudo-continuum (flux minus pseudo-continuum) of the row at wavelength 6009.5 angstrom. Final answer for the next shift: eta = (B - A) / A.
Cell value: 0.6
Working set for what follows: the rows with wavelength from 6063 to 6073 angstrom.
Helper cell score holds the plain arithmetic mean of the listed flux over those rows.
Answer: 7.19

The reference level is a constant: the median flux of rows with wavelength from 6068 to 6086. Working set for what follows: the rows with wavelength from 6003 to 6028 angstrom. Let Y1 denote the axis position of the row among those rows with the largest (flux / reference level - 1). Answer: 6004.5 angstrom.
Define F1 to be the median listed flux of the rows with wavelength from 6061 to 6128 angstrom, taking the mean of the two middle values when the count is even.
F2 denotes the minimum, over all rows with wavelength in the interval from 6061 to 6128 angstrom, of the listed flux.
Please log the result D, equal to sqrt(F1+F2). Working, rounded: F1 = 7.21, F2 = 6.245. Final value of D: 3.67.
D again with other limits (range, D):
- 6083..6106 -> 3.77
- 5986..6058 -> 3.76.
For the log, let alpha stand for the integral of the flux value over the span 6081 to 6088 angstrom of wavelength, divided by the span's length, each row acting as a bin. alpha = 7.35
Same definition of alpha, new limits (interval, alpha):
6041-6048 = 7.47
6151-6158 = 7.06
